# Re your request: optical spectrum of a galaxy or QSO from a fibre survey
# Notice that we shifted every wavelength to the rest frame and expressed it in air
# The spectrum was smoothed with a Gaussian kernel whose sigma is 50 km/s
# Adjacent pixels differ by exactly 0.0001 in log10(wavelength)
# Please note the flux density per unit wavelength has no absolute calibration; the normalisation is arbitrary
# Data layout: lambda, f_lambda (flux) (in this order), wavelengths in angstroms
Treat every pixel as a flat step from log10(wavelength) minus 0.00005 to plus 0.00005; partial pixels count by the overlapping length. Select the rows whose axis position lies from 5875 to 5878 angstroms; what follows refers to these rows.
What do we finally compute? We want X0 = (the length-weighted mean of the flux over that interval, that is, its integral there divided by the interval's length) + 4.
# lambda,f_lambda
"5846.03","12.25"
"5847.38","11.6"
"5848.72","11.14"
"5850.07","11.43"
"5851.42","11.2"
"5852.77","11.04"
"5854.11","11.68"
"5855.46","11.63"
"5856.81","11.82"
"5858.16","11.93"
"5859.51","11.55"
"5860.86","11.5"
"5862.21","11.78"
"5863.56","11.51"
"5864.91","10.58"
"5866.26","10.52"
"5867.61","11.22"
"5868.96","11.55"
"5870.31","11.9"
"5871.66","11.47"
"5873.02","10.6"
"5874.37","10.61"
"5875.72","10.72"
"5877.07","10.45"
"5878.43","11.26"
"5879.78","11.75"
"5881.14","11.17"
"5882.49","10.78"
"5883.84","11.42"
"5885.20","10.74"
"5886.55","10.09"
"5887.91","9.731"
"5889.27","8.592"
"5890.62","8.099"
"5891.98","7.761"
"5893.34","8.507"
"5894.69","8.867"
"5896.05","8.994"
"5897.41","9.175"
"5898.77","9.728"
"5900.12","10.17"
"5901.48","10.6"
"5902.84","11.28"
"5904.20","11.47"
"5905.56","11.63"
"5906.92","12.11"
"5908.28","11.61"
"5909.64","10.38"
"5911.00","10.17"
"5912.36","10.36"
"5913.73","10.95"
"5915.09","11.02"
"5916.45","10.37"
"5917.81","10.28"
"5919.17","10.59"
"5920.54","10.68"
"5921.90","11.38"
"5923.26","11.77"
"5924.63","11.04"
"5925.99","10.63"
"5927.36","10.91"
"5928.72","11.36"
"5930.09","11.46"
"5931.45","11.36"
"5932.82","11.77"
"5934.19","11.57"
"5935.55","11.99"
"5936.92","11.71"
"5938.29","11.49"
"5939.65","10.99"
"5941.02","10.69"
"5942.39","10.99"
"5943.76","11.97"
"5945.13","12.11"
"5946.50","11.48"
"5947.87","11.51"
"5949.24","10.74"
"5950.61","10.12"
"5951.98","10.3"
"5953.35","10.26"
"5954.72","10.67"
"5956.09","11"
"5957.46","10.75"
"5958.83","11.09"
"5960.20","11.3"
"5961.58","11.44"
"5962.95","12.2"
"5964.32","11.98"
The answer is 14.6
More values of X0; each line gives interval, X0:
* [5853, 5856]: 15.6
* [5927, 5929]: 15.2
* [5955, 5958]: 14.9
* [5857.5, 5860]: 15.7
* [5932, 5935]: 15.7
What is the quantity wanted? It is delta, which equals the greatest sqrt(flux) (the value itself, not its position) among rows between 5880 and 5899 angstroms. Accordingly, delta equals 3.38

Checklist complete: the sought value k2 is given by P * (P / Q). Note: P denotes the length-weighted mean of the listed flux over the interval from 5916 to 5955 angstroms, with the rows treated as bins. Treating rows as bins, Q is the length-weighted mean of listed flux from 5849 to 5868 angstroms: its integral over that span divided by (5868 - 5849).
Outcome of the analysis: 10.9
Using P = 11.1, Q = 11.4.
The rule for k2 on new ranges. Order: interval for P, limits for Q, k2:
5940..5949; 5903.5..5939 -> 11.6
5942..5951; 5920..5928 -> 11.6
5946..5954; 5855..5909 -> 10.8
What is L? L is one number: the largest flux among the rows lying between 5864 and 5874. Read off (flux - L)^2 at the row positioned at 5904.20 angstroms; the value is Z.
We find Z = 0.2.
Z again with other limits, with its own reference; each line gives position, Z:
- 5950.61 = 3.2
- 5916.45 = 2.3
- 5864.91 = 1.7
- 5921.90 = 0.3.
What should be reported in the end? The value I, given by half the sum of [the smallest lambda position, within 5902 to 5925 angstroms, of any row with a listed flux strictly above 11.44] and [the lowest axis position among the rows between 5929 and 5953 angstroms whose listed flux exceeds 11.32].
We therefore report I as 5917.1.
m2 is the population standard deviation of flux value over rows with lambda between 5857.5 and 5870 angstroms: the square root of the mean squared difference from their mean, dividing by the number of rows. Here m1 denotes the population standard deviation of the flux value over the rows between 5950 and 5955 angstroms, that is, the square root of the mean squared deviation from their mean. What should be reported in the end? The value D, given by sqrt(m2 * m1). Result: 0.31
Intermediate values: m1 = 0.20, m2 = 0.5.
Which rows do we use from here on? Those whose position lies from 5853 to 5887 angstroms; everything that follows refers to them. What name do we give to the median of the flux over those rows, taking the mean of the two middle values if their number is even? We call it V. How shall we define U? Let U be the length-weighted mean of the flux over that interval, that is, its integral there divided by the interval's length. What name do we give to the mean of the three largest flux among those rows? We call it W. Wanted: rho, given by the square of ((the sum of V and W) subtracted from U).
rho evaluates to 146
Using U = 11.2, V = 11.4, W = 11.9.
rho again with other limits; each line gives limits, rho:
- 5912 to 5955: 143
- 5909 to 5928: 128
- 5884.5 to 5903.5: 118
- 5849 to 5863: 141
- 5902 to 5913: 145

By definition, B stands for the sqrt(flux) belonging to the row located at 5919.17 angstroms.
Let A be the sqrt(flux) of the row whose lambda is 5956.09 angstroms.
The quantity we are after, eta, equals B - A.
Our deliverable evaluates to -0.06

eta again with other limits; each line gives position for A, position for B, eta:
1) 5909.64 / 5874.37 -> 0.04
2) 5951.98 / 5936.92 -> 0.21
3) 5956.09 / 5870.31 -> 0.13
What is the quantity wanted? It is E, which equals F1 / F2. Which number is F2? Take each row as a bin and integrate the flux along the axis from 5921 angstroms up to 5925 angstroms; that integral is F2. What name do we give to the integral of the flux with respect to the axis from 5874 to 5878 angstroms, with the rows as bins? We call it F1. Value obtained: 0.93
